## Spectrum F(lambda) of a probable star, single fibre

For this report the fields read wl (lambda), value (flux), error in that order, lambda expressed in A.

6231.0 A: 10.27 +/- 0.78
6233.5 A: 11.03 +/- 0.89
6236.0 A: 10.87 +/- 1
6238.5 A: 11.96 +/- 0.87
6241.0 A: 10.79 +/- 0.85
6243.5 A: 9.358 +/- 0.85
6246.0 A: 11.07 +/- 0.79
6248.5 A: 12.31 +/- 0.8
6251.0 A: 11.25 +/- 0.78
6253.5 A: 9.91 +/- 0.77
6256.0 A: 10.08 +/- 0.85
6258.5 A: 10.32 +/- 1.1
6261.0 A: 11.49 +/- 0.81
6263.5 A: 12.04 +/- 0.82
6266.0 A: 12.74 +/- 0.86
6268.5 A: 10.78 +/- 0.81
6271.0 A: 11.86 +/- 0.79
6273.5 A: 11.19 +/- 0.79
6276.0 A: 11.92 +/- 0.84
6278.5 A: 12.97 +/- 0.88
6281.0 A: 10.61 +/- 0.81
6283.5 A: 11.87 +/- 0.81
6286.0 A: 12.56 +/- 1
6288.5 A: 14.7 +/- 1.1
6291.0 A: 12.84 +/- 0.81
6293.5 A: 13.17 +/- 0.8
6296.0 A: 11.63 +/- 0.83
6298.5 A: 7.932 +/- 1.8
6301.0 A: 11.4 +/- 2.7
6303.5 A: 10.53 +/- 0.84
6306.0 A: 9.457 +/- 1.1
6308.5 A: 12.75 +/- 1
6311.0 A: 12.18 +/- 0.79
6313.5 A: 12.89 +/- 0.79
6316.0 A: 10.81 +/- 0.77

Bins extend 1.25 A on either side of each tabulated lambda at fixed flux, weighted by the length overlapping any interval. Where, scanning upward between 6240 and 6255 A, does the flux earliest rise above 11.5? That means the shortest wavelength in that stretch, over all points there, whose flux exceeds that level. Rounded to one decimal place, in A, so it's 6248.5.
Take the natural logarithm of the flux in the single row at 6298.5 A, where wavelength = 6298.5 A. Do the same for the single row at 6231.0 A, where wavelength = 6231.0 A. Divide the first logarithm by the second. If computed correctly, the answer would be 0.89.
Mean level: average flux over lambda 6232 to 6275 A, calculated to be 11.1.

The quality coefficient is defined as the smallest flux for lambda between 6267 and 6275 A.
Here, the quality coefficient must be 10.78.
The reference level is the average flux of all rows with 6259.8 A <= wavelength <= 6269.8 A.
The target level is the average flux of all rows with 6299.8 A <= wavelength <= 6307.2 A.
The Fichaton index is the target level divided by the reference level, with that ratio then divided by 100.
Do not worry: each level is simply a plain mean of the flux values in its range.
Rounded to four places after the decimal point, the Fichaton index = 0.0089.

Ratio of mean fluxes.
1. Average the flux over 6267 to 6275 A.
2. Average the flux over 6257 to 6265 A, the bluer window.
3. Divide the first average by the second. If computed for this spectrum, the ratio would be 1.00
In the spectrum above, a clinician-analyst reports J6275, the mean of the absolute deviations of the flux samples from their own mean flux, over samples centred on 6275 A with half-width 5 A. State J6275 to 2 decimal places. 0.49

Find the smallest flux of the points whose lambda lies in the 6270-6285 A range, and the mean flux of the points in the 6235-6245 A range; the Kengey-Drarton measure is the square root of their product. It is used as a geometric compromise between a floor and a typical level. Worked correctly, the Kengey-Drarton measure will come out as 10.7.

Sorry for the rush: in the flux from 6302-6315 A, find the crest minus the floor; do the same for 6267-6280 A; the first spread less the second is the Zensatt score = 1.2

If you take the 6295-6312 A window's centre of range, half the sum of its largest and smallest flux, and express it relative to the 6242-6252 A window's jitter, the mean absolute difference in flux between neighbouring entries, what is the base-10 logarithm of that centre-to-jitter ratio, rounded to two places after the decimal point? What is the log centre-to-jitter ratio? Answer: 0.89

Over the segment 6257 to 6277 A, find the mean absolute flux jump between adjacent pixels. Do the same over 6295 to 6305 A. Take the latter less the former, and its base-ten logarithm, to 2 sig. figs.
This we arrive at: 0.23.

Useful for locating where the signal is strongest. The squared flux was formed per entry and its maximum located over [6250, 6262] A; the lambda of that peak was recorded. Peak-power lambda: 6261.0 A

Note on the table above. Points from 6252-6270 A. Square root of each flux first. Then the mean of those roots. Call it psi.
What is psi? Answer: 3.32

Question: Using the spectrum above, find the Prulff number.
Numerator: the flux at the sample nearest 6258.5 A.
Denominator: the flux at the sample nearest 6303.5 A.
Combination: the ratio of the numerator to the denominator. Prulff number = 0.98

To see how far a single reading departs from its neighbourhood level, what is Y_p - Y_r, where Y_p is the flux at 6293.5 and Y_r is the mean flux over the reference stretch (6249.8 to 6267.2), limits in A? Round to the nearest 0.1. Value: 2.1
